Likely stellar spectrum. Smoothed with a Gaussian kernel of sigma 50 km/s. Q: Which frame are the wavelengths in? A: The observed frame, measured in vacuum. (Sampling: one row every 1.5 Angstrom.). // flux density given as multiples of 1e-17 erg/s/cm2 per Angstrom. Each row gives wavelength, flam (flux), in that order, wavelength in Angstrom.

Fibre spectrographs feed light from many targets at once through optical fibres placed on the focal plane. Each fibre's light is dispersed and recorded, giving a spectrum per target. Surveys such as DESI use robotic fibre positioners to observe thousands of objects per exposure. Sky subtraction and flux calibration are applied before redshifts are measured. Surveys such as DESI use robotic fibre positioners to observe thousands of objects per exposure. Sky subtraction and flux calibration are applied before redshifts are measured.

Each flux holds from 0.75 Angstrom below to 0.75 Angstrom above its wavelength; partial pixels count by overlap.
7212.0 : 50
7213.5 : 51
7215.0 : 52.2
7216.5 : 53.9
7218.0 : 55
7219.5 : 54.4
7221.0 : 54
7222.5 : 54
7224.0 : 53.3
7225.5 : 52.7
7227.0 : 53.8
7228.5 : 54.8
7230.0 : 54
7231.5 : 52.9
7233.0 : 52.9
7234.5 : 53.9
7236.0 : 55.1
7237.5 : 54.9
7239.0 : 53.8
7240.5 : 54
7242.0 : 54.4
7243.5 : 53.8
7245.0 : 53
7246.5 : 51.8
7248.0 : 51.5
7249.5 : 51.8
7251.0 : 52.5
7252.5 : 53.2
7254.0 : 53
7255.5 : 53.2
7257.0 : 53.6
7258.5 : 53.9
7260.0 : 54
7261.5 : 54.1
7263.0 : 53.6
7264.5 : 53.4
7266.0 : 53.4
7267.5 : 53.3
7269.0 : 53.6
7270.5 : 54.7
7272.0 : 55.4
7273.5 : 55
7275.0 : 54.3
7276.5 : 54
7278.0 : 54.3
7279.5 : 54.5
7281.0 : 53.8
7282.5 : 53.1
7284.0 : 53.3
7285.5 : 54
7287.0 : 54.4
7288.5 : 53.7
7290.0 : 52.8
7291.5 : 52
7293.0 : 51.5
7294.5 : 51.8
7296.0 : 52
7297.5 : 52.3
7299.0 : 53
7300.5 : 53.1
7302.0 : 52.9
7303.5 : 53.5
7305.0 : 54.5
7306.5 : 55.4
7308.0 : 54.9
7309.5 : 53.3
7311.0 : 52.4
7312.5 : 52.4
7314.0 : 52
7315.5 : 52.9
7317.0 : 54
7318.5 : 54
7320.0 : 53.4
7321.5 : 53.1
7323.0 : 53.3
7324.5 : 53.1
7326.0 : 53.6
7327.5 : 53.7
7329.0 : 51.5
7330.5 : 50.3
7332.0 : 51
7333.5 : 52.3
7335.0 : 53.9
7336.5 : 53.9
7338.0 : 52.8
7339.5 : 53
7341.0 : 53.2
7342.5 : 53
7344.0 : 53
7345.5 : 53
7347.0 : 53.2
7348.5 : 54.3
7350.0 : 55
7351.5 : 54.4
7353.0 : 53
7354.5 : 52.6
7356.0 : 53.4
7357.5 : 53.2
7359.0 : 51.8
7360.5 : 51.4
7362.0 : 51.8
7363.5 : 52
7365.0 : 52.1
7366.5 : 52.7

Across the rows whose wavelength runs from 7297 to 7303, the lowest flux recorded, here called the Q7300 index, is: 52.3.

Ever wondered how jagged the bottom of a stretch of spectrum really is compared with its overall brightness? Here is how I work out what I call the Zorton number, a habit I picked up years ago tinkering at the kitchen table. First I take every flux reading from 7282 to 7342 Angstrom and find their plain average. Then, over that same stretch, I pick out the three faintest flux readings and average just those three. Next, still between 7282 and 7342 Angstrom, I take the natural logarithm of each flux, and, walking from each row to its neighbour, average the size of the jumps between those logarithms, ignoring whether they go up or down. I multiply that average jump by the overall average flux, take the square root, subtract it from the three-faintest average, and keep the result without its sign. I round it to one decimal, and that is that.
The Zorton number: 50.1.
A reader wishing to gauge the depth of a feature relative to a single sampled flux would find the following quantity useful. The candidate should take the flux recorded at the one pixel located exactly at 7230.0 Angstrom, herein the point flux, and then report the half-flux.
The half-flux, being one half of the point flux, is 27.0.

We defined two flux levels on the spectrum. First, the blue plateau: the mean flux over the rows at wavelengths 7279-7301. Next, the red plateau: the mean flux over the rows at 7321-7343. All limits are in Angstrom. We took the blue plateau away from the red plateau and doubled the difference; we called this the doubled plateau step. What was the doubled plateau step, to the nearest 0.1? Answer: -0.5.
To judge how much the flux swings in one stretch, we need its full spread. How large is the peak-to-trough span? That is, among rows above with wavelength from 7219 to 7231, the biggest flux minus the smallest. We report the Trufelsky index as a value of 2.1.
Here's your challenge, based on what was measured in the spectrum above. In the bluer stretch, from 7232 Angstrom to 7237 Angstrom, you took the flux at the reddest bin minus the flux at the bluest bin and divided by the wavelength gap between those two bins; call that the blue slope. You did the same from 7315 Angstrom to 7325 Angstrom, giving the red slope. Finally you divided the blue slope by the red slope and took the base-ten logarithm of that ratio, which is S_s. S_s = 1.5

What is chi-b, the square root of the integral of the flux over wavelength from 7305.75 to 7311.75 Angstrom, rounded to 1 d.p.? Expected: 18.0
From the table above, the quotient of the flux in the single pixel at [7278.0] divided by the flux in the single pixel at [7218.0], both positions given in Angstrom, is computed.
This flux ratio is 0.99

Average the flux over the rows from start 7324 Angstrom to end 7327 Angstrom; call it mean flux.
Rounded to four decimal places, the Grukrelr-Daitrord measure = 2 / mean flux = 0.0375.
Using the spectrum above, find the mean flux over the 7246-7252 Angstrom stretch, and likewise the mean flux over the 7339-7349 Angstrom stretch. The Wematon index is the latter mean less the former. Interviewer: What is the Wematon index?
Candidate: 1.3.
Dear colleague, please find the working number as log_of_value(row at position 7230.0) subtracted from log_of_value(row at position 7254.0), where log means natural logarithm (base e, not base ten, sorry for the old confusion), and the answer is -0.02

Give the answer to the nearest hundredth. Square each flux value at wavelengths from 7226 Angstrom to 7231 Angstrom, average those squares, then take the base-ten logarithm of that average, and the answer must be 3.47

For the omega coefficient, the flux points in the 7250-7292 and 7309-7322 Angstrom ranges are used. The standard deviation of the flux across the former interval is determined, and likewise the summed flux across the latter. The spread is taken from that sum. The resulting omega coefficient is 477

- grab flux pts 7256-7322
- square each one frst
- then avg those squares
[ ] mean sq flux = 2865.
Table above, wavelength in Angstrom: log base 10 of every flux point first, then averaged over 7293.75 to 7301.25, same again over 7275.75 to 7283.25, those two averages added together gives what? 3.452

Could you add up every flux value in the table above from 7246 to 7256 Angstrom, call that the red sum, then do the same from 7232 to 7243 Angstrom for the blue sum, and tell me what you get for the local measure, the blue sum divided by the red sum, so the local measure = 1.03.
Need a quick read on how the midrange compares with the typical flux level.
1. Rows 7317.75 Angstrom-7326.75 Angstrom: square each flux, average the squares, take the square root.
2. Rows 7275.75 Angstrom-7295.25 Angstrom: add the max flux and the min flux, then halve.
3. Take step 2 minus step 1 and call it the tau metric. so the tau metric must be -0.42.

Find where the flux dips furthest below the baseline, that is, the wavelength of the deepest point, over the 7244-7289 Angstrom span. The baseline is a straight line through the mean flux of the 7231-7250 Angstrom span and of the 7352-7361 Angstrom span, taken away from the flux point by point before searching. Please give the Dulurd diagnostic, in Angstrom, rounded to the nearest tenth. 7248.0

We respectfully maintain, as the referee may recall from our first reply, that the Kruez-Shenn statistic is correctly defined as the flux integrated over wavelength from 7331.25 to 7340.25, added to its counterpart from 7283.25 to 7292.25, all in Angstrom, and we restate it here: 956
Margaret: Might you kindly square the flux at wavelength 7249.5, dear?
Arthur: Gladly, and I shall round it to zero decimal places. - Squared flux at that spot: 2683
